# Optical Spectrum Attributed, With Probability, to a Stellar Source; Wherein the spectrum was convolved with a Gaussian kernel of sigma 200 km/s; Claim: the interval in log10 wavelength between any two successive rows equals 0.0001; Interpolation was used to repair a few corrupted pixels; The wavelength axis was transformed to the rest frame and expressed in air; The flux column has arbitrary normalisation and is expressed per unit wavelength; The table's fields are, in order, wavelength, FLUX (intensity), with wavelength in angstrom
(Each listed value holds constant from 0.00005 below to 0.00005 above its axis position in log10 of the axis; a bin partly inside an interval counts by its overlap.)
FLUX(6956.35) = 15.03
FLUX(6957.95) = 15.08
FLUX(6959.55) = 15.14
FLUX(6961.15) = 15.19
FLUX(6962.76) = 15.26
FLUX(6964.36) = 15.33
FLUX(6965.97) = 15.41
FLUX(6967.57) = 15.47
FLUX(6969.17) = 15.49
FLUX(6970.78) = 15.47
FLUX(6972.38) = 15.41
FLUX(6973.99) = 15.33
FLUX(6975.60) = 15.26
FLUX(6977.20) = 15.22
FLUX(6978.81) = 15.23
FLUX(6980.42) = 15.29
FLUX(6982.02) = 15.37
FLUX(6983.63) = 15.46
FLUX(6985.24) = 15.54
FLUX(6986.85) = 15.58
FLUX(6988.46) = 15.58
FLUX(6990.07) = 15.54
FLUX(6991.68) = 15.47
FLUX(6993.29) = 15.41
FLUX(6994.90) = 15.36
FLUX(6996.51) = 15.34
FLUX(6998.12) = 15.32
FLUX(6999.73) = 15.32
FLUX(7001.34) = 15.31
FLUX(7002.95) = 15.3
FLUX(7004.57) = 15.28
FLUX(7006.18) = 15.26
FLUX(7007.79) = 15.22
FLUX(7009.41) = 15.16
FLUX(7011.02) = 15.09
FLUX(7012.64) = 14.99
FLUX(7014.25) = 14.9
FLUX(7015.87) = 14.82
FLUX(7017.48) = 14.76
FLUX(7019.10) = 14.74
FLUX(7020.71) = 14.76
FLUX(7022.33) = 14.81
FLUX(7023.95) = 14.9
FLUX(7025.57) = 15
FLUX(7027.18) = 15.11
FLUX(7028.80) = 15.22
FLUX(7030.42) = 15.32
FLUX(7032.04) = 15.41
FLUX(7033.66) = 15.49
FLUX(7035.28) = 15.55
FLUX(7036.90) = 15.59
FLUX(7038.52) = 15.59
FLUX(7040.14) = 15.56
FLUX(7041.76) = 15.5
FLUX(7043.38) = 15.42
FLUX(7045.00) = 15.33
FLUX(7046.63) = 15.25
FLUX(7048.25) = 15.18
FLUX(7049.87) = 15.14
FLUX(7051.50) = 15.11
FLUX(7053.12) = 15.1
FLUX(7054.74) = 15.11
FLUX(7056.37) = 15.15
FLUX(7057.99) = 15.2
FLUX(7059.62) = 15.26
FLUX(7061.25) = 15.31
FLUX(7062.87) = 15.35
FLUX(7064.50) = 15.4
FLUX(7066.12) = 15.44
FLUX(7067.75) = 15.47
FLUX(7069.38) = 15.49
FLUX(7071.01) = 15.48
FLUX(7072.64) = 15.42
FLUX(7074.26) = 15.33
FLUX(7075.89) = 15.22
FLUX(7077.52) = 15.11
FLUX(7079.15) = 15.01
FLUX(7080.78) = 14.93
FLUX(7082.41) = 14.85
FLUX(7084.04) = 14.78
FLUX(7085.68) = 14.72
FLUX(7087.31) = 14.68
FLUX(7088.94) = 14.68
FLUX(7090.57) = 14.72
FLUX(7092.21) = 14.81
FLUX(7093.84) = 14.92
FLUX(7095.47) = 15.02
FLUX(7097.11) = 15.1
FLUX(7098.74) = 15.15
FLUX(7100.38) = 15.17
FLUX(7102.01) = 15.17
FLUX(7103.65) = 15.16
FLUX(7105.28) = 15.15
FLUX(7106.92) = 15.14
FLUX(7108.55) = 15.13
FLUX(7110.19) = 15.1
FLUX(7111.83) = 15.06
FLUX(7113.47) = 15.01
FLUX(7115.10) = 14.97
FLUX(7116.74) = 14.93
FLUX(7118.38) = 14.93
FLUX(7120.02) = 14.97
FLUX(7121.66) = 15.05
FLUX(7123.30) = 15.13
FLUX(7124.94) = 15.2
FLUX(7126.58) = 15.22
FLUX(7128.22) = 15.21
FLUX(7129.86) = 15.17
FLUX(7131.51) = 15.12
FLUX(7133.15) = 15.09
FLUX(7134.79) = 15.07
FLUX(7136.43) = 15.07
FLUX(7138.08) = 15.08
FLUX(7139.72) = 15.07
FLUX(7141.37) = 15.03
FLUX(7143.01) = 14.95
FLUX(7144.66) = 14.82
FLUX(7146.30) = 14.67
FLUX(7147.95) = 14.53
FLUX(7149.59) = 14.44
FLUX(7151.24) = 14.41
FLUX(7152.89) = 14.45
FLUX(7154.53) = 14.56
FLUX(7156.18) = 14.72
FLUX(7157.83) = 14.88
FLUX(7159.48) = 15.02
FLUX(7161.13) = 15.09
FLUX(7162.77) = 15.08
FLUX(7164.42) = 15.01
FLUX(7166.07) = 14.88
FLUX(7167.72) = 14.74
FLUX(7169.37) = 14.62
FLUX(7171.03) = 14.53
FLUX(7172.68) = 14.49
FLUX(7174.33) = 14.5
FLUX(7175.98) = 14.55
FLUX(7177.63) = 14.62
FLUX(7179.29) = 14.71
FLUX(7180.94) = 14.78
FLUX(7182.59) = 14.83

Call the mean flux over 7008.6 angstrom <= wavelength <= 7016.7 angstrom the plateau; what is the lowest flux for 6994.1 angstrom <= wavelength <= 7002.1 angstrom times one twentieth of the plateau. 11.48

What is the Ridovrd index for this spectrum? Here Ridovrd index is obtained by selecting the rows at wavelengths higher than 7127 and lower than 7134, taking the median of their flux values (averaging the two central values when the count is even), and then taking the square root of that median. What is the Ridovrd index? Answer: 3.89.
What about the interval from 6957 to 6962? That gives 3.89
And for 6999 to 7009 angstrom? 3.91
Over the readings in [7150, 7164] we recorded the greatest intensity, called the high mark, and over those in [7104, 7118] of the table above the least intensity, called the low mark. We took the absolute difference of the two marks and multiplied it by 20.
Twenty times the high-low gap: 3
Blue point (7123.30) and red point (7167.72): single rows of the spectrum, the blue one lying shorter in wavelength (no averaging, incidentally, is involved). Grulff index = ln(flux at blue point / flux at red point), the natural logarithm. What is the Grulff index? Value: 0.026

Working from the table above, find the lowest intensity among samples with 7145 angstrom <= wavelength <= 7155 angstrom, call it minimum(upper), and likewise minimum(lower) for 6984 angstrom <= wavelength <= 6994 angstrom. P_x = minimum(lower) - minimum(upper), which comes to 1.0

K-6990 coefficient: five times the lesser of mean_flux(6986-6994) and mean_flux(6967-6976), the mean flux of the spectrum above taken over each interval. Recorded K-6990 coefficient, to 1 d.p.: 77.0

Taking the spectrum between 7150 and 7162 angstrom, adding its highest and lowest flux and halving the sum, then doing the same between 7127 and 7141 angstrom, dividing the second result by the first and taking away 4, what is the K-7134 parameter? -2.97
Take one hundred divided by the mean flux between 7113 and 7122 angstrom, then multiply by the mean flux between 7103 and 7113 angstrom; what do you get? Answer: 101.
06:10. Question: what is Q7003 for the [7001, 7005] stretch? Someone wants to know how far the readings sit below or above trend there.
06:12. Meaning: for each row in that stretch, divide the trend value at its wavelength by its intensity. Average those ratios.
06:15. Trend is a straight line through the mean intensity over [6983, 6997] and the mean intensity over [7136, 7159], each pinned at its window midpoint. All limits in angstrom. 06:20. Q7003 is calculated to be 1.01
